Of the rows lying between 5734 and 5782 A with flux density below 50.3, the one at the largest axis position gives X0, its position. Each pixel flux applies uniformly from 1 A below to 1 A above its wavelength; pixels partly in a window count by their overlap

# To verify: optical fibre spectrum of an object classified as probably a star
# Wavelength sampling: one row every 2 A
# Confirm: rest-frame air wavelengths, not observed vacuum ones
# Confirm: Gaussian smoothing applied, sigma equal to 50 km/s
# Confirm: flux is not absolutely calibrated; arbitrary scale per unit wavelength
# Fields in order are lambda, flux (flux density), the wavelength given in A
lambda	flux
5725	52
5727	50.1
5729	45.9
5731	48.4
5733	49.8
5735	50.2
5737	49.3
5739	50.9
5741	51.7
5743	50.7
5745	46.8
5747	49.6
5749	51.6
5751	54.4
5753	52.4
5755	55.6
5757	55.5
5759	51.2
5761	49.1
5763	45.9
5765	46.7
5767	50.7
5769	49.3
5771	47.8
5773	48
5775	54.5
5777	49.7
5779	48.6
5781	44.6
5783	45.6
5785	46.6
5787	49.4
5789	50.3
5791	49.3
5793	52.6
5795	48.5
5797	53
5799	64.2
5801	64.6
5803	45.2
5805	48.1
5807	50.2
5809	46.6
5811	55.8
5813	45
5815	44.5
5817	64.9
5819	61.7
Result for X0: 5781 A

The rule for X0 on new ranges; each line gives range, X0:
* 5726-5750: 5747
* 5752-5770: 5769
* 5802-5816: 5815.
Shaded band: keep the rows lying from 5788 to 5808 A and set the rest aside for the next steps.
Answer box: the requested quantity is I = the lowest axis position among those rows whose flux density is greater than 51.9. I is 5793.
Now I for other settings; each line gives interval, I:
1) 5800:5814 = 5801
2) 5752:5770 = 5753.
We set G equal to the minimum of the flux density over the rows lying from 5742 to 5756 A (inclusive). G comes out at 46.8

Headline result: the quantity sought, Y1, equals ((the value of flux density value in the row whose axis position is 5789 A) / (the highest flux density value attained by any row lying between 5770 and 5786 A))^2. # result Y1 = 0.85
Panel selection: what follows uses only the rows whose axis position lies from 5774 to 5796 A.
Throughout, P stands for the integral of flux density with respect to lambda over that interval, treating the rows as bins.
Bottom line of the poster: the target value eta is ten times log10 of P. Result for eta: 30.3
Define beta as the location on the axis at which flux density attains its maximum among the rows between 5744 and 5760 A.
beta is 5755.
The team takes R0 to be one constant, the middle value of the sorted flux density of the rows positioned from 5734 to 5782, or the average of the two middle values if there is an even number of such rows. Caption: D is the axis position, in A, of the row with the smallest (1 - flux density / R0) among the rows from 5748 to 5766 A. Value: 5755 A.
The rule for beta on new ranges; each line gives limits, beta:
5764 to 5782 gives 5775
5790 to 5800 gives 5799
